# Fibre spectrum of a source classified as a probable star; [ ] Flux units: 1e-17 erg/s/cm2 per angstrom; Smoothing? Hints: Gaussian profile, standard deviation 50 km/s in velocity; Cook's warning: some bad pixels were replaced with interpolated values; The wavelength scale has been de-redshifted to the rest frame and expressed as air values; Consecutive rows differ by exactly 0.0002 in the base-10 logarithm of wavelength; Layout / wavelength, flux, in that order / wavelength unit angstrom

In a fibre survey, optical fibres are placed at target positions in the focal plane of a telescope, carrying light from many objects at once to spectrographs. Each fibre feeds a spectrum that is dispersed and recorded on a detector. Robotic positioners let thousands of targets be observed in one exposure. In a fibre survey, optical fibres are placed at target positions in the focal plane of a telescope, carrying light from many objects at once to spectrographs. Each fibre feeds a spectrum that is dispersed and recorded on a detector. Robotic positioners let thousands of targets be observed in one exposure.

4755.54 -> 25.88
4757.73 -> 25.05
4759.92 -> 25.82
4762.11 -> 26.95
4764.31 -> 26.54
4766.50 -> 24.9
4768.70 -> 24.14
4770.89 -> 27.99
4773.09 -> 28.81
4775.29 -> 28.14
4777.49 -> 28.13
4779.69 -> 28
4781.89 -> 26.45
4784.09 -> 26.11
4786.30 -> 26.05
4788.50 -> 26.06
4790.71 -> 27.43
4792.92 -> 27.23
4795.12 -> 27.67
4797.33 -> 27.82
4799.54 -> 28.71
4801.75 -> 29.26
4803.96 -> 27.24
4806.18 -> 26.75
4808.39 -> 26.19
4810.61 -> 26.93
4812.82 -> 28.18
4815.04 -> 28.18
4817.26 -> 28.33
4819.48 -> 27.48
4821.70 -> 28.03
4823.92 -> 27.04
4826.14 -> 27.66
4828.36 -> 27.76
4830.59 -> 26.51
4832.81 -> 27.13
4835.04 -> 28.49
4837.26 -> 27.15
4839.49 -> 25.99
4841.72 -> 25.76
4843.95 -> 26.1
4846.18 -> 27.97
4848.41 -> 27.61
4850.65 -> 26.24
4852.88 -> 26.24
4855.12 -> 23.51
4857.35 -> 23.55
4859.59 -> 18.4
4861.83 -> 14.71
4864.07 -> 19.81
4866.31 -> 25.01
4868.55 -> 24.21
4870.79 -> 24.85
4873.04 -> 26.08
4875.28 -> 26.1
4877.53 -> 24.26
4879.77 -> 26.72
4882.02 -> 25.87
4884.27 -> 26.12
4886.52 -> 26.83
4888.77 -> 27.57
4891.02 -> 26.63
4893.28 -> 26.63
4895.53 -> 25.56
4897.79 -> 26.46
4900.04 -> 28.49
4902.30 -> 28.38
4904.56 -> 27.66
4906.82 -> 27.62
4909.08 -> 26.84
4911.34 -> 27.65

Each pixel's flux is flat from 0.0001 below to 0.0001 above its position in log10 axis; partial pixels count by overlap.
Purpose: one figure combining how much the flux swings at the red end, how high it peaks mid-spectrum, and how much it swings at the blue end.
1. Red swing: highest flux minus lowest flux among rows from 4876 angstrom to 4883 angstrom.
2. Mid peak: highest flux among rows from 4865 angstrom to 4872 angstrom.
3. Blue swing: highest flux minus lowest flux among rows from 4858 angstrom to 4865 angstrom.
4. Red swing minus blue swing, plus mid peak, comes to 22.4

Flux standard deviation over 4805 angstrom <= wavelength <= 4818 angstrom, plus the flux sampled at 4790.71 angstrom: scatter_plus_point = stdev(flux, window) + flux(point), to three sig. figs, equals 28.3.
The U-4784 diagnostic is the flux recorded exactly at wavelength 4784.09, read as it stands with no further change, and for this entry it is 26.11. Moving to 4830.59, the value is 26.51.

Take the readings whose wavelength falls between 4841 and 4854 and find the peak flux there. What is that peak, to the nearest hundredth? 27.97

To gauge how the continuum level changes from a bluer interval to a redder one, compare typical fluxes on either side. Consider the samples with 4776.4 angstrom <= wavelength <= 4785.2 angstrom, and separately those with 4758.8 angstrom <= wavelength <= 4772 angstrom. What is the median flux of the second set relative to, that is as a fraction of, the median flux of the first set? 0.96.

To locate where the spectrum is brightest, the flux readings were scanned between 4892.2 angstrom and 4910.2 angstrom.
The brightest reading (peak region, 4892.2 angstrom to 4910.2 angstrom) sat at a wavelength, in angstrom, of 4900.04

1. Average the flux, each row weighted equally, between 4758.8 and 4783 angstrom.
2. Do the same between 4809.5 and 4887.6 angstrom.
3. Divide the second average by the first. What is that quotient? 0.957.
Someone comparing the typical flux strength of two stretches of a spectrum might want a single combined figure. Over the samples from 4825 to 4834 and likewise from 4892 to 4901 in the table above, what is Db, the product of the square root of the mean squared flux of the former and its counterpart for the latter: 731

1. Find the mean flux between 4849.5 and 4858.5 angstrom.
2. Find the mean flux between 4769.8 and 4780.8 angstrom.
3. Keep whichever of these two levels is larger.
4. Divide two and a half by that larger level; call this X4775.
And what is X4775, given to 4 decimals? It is 0.0886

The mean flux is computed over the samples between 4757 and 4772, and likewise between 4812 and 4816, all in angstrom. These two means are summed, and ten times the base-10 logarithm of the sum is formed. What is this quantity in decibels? 17.3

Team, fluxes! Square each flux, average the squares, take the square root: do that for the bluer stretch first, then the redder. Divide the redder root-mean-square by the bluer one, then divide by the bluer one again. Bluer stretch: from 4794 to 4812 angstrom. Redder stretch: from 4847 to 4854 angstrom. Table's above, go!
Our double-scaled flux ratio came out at 0.0351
